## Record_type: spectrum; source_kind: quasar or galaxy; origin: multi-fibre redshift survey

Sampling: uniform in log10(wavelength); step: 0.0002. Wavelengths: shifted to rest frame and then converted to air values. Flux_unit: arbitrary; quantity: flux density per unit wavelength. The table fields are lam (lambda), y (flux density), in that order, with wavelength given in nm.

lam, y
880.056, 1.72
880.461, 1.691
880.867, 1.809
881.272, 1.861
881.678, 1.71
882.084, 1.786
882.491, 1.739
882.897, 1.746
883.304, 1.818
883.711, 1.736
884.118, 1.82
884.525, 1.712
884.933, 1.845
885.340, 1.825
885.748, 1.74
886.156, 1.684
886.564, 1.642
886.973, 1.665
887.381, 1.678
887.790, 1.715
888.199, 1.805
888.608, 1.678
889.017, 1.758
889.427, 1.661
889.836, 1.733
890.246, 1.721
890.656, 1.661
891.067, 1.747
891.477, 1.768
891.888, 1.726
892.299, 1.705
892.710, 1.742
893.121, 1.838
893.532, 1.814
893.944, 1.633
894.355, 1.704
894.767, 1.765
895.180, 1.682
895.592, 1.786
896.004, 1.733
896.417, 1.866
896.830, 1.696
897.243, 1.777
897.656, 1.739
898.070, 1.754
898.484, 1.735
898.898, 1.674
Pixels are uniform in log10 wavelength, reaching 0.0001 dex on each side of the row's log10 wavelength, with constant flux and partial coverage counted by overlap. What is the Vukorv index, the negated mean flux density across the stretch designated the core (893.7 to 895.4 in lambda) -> -1.70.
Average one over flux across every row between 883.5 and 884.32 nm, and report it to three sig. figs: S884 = 0.563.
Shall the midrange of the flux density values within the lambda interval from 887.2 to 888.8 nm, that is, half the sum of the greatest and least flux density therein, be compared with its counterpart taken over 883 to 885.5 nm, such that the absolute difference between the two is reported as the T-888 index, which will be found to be 0.037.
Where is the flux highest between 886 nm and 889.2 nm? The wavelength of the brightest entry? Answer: 888.199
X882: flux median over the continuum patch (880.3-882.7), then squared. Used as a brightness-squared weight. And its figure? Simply 3.11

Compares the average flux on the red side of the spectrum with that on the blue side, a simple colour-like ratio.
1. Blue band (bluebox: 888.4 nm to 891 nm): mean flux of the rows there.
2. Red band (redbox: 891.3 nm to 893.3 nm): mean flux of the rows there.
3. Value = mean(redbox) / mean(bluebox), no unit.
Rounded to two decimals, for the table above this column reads 1.03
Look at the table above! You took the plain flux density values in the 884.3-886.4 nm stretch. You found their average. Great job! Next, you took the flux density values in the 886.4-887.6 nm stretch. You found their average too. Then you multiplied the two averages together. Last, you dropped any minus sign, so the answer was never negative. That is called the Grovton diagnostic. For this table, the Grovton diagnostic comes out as 2.93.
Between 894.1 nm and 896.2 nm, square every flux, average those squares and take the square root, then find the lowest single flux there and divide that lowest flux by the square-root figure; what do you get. 0.970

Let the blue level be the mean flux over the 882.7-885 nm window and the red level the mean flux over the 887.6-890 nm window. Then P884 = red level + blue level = 3.50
